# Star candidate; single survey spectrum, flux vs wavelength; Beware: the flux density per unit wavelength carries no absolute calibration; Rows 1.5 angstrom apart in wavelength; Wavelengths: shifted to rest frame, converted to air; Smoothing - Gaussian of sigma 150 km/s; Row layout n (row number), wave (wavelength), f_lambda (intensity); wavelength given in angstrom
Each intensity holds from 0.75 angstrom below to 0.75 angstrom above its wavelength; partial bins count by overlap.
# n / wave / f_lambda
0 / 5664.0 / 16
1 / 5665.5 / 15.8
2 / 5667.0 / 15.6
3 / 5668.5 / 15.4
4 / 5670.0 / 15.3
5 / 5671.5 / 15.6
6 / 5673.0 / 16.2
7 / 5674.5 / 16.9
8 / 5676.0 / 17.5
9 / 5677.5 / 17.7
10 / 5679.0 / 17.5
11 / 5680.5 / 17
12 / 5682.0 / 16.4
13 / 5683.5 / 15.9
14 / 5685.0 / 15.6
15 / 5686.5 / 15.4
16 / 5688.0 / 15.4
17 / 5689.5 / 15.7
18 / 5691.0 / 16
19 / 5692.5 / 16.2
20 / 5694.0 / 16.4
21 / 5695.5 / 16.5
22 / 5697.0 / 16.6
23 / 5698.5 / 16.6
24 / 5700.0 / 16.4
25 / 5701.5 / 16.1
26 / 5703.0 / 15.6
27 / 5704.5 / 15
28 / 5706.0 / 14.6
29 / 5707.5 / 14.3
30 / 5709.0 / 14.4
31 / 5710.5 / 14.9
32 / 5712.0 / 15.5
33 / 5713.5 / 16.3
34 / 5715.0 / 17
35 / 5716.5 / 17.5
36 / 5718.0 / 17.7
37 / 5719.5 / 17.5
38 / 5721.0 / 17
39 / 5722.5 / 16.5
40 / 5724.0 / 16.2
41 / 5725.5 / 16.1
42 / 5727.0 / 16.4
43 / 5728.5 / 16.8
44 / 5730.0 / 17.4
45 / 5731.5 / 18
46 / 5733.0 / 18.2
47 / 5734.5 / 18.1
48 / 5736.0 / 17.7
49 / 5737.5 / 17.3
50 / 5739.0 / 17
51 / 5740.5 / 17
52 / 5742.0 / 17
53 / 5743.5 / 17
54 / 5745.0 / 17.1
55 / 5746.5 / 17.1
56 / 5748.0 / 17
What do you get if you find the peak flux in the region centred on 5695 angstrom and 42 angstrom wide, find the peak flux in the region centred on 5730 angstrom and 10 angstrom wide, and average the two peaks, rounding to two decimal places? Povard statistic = 17.95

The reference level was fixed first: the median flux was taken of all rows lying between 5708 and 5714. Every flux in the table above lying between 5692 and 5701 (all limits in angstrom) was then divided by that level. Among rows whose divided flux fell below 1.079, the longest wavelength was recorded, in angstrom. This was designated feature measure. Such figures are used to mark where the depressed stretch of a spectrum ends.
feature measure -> 5700.0 angstrom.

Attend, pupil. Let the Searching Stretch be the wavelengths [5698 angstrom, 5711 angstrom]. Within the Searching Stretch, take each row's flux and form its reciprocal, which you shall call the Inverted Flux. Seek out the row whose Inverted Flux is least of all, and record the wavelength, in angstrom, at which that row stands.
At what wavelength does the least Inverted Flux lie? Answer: 5698.5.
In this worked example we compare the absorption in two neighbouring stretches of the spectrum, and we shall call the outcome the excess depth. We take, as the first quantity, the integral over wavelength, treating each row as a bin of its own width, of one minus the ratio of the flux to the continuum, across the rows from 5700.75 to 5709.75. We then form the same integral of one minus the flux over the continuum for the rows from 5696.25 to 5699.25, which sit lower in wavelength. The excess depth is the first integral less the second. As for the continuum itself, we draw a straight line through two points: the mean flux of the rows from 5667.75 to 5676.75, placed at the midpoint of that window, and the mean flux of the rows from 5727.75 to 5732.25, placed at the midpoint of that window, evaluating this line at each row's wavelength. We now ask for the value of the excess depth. 1.0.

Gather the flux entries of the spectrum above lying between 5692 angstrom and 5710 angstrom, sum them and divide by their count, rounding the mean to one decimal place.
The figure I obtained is 15.7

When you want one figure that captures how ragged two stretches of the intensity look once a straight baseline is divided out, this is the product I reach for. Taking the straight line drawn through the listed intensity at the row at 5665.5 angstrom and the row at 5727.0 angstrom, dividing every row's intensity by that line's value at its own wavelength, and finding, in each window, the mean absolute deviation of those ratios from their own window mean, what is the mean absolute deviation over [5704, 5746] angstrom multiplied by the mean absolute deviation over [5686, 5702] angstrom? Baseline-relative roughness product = 0.0011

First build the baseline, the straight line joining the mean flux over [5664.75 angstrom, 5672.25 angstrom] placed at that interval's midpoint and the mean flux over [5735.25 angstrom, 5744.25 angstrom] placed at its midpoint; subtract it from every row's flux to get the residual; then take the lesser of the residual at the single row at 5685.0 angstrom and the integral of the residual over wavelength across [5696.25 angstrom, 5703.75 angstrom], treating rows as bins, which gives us -0.3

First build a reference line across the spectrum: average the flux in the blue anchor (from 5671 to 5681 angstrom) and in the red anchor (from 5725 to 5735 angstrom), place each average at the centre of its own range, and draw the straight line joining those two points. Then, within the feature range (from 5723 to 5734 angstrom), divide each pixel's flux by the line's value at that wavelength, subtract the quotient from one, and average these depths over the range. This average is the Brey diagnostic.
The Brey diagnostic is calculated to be 0.015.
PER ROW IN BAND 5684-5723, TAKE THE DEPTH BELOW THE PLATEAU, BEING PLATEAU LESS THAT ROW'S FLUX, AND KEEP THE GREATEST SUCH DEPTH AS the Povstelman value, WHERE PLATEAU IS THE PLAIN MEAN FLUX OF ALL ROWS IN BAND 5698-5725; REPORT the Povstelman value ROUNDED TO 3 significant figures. 1.76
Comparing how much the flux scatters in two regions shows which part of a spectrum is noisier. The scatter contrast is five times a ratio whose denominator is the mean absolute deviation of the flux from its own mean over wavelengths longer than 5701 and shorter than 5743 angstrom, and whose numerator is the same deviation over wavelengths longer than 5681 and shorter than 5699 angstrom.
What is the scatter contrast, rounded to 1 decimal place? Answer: 2.1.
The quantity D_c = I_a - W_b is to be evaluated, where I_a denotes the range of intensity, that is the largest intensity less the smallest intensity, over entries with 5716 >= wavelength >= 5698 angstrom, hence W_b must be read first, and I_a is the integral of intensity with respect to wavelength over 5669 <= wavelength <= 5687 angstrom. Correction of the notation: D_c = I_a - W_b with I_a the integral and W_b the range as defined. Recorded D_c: 293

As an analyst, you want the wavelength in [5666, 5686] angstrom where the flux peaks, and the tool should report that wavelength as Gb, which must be 5677.5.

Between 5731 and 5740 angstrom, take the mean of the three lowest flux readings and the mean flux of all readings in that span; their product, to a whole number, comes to 307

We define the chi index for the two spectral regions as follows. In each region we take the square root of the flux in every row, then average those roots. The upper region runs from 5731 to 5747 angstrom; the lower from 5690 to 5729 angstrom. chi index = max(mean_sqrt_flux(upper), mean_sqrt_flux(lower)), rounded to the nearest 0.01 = 4.17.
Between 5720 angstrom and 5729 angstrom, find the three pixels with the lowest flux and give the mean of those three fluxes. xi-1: 16.2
